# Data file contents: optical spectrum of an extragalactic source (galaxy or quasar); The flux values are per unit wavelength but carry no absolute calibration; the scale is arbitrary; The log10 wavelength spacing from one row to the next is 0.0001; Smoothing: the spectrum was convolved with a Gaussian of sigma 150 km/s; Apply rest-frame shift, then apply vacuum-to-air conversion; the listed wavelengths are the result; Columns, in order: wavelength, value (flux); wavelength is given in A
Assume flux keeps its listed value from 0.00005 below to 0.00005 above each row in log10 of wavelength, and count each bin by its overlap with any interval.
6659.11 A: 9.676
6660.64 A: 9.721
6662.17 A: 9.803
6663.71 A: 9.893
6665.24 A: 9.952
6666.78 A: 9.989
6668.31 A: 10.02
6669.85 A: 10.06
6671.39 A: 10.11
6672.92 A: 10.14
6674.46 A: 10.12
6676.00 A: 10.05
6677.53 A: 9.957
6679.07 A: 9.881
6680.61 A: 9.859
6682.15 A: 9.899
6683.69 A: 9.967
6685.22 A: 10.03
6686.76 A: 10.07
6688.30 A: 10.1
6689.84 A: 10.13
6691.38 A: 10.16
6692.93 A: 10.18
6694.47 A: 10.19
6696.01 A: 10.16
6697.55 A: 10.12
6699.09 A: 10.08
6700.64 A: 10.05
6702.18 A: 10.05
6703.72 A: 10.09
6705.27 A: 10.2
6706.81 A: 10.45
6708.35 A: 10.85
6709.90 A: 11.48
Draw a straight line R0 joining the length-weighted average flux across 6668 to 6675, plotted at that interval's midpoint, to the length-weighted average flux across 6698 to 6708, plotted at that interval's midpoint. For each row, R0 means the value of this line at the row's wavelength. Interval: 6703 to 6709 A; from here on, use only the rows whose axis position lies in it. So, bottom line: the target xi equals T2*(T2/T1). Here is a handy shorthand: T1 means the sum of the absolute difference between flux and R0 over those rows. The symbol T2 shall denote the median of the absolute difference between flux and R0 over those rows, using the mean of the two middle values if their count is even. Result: 0.031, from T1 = 1.0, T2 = 0.18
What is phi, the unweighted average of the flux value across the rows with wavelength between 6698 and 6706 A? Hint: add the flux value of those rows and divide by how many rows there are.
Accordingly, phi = 10.1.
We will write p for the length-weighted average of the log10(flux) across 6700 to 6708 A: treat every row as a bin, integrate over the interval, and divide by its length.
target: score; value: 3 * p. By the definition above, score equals 3.030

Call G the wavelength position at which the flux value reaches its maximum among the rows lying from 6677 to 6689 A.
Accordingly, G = 6688.30 A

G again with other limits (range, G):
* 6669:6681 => 6672.92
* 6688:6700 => 6694.47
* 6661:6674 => 6672.92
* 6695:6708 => 6706.81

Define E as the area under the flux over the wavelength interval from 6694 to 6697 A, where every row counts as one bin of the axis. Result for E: 31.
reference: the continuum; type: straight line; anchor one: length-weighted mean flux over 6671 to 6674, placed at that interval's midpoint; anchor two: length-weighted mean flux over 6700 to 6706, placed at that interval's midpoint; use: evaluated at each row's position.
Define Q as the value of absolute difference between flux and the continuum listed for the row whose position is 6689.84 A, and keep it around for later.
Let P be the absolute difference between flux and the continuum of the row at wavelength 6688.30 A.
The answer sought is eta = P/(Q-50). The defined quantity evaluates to -0.0003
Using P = 0.02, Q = 0.02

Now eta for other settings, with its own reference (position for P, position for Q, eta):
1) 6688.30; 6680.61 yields -0.0003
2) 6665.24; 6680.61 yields -0.0039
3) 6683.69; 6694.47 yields -0.0031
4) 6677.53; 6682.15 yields -0.0035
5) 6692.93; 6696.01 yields -0.0014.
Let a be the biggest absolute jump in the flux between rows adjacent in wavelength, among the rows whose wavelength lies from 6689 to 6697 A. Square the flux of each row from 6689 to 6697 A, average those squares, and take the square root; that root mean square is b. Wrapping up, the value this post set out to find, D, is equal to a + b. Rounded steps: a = 0.03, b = 10.2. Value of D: 10.19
